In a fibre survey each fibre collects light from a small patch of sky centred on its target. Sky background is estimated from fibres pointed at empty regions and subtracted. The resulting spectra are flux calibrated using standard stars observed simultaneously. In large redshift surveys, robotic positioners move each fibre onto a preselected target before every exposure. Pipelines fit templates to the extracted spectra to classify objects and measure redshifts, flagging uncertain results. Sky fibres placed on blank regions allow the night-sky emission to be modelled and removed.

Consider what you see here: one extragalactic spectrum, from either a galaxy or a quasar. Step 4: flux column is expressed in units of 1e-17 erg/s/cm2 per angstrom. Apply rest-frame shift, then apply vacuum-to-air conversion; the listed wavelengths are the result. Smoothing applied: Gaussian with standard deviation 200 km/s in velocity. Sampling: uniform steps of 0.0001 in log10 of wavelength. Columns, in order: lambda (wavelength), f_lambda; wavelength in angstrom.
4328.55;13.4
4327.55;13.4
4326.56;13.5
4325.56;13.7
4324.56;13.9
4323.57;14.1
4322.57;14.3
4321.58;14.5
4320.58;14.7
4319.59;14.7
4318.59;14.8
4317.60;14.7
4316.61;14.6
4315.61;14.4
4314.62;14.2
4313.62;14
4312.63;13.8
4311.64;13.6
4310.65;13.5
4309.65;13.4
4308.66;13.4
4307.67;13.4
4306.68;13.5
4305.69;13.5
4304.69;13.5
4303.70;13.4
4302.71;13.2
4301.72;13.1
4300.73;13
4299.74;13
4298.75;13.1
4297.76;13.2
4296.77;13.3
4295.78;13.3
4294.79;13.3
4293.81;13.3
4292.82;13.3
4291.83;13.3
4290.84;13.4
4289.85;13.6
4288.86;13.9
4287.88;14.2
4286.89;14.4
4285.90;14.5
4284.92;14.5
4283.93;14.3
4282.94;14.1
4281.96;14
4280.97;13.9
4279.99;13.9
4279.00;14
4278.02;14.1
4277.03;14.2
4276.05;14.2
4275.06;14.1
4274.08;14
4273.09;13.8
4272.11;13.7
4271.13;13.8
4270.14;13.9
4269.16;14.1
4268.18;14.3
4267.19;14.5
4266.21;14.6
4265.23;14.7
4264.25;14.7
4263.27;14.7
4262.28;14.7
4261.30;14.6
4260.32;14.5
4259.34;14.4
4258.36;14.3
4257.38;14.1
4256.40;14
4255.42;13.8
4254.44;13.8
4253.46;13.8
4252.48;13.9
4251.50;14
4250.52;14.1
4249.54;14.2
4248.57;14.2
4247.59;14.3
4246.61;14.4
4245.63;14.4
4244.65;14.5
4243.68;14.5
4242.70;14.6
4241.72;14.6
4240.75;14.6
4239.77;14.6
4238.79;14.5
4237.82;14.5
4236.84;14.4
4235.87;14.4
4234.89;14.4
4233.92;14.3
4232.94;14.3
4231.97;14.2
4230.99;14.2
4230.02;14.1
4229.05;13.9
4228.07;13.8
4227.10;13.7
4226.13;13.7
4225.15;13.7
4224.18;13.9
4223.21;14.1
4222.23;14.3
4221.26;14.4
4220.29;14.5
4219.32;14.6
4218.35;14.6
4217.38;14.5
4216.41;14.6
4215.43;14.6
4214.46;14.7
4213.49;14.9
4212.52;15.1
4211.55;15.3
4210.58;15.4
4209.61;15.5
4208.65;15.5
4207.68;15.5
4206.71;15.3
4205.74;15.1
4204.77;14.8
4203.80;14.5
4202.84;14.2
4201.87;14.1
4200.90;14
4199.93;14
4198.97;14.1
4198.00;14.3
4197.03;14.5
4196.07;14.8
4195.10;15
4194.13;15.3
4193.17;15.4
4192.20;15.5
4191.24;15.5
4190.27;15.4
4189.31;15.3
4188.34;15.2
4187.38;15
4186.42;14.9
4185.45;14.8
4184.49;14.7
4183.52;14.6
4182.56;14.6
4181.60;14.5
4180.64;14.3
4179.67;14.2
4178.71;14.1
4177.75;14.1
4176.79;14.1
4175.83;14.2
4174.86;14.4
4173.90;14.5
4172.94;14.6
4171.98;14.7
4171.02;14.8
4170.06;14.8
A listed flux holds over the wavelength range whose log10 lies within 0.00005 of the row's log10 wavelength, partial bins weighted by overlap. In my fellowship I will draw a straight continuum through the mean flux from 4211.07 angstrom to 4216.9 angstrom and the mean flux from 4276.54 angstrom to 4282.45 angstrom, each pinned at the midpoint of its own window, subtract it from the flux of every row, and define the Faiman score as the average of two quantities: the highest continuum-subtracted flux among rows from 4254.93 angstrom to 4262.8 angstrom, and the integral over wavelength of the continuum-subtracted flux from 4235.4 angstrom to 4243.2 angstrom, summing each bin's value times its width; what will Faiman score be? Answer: 0.2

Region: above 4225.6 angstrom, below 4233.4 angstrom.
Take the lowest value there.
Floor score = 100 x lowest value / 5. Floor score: 274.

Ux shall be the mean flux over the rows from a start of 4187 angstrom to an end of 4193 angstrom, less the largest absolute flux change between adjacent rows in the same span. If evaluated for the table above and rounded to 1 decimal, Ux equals 15.1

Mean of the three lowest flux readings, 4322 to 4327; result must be 13.7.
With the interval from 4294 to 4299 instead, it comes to 13.2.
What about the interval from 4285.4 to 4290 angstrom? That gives 13.9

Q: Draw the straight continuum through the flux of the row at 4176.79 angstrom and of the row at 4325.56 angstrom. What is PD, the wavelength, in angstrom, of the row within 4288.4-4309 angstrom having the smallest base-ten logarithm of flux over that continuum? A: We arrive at 4299.74 angstrom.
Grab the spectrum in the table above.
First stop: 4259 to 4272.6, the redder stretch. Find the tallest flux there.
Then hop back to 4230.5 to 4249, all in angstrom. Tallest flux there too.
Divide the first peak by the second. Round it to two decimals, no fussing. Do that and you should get 1.01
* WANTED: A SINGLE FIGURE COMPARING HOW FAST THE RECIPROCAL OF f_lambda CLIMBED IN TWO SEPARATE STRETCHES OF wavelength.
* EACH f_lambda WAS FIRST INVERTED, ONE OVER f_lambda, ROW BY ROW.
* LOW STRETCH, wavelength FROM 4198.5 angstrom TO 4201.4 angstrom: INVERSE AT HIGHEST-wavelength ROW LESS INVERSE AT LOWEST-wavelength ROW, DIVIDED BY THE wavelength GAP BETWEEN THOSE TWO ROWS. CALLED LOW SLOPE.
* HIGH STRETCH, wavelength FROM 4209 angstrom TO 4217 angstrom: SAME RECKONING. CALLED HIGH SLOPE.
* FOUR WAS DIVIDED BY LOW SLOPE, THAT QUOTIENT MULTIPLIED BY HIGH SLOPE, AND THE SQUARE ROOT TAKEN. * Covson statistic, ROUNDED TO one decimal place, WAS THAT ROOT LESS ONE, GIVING 2.0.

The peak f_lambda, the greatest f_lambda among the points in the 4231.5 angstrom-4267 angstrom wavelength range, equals 14.7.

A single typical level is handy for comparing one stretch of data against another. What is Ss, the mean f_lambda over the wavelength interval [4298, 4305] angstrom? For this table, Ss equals 13.2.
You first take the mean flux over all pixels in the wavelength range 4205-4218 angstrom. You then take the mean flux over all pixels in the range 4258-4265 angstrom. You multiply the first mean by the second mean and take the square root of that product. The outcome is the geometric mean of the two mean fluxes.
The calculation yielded 14.8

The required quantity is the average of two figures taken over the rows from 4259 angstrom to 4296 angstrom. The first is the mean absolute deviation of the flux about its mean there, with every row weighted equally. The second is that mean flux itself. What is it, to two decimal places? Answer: 7.22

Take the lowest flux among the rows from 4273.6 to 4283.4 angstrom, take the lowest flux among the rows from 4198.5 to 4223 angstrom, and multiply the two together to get 195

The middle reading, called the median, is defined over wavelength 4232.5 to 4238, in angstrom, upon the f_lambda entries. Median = 14.4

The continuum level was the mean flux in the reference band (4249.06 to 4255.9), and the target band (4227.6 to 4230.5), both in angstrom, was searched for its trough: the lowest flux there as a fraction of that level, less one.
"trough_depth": -0.010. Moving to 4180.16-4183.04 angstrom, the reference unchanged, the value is 0.026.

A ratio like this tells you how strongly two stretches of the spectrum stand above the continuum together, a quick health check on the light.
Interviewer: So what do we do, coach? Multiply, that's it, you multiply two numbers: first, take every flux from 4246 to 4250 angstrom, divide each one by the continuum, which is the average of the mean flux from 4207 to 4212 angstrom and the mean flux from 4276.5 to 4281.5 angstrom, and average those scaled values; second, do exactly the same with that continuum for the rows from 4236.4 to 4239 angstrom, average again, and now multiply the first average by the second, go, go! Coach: 0.952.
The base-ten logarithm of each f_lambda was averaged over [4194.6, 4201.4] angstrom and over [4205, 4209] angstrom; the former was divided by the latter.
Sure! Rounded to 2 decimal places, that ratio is 0.98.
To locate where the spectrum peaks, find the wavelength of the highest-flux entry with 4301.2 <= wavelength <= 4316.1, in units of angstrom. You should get 4315.61 angstrom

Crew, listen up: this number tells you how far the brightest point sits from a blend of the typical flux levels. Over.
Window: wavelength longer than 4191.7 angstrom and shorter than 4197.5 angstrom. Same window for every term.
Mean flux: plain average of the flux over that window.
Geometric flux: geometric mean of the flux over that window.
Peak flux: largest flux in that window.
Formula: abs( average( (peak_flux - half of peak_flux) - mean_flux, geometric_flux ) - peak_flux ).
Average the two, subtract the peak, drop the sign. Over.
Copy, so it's 11.6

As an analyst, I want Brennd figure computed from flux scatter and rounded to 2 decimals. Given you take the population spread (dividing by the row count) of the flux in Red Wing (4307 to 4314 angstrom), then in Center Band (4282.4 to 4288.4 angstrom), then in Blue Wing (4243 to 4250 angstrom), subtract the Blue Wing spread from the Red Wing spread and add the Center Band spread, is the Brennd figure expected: 0.25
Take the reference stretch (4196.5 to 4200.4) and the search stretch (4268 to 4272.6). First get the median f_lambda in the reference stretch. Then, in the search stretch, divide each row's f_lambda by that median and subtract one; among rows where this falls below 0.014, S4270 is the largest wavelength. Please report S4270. 4272.11 angstrom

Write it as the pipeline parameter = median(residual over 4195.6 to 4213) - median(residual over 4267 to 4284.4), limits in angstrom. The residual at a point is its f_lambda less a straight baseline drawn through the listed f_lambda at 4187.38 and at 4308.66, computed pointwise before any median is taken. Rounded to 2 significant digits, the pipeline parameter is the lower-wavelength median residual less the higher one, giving -0.26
